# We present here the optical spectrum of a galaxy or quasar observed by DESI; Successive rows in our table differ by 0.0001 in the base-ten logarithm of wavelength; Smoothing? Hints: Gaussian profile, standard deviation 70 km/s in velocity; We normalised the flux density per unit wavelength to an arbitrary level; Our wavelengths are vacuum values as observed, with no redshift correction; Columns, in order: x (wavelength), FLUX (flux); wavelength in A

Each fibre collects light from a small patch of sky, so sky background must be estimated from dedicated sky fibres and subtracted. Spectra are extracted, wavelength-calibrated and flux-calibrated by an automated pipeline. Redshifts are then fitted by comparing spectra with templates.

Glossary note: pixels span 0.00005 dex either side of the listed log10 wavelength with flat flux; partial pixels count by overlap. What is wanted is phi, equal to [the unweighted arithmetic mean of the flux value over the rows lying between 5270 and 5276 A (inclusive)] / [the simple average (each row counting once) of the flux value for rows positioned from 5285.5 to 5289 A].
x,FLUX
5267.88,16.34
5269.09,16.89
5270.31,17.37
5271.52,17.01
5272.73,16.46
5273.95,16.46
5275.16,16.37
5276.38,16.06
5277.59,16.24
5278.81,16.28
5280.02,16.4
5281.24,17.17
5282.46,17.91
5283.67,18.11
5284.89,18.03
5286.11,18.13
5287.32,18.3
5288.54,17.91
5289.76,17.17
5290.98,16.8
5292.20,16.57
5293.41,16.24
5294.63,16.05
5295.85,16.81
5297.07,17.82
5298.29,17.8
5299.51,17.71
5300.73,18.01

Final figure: 0.92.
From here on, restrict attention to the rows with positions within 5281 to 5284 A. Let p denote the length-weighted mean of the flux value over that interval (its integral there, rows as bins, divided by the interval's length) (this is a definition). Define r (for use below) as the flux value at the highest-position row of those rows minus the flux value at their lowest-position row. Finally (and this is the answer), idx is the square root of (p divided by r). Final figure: 4.3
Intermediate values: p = 17.8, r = 0.94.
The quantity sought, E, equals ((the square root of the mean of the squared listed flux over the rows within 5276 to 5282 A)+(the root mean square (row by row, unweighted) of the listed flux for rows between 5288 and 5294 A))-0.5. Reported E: 32.9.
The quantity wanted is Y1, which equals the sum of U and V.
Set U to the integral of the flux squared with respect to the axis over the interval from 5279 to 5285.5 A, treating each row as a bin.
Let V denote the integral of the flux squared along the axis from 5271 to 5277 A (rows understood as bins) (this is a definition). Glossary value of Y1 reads 3608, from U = 1981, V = 1628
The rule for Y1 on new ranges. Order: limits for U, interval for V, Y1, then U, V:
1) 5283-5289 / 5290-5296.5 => 3747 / 1967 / 1780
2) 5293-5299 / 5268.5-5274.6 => 3462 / 1733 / 1729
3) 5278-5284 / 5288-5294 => 3480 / 1758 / 1722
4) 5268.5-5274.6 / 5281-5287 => 3661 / 1729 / 1932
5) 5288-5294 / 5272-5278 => 3324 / 1722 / 1602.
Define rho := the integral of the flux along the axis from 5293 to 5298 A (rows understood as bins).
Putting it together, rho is 84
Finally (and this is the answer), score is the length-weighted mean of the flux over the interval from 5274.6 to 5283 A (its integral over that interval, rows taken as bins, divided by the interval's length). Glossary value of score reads 16.61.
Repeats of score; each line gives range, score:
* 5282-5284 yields 18.06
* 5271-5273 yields 16.80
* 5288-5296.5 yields 16.79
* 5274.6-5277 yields 16.21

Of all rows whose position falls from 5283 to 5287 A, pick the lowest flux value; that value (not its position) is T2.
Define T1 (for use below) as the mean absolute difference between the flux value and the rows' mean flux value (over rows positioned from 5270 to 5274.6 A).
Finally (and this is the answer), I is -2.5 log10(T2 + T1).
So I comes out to -3.16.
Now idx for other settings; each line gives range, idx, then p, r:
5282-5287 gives 9.1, 18.1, 0.22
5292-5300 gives 3.9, 17.0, 1.14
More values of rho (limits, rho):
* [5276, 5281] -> 82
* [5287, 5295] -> 136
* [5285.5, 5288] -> 46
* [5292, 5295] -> 49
